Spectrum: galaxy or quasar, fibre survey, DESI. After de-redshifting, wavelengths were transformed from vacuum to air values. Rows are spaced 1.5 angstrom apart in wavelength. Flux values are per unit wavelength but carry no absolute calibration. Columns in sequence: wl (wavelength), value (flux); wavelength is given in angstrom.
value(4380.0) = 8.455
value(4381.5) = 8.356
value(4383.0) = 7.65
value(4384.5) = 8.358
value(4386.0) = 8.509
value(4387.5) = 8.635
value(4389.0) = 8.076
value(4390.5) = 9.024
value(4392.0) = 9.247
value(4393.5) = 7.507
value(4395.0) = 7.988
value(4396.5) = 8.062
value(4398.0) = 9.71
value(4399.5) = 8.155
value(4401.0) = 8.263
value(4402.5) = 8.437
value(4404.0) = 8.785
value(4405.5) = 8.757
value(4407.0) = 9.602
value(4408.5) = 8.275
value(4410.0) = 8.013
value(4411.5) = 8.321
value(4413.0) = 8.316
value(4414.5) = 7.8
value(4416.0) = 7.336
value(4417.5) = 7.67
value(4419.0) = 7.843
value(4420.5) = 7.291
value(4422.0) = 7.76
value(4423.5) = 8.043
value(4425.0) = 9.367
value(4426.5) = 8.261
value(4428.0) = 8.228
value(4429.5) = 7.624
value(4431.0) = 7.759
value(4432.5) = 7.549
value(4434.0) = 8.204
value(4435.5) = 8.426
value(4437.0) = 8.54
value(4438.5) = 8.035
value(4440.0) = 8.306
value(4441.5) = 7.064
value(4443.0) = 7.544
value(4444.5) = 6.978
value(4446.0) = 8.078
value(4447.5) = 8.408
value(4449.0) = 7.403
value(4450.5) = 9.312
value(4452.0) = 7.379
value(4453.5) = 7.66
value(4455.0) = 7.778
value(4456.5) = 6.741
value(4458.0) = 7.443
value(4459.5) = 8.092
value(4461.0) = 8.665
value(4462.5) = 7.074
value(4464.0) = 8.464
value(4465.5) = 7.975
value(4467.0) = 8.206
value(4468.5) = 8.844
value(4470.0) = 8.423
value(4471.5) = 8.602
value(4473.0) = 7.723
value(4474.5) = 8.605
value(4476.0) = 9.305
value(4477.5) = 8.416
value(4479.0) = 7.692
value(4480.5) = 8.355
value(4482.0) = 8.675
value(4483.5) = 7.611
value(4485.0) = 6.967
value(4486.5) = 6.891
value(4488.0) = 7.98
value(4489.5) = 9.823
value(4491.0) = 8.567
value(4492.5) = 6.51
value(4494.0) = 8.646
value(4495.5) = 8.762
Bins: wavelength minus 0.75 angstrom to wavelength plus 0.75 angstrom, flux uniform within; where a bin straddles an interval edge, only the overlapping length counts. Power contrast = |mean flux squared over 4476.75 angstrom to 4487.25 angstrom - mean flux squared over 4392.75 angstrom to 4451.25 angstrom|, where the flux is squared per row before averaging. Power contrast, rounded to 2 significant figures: 5.2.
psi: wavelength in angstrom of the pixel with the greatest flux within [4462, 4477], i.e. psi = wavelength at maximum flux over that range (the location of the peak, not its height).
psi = 4476.0 angstrom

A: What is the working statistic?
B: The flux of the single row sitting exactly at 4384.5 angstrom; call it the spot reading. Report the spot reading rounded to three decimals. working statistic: 8.358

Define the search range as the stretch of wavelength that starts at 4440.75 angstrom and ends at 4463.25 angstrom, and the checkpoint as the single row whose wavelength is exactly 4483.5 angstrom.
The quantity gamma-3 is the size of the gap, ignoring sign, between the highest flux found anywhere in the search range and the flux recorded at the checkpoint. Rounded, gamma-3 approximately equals 1.70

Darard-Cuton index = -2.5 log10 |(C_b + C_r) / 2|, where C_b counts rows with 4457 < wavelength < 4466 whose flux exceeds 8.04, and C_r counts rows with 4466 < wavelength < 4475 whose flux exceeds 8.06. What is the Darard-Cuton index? -1.5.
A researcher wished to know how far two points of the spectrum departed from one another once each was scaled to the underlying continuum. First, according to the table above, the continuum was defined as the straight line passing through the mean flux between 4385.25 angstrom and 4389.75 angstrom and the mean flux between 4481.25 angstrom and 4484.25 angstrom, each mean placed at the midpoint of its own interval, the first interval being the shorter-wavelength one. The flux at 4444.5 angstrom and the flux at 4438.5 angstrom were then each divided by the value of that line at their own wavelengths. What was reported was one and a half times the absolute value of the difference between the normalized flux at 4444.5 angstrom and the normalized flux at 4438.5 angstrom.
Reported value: 0.19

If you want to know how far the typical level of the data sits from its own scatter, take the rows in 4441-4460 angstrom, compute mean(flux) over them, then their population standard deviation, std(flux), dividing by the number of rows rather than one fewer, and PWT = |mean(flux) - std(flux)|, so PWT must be 7.03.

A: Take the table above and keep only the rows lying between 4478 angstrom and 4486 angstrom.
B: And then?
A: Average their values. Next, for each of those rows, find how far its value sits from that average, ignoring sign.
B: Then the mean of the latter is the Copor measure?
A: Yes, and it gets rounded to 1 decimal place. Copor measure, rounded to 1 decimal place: 0.5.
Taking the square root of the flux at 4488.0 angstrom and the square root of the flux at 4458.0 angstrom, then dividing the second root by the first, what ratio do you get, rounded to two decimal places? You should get 0.97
